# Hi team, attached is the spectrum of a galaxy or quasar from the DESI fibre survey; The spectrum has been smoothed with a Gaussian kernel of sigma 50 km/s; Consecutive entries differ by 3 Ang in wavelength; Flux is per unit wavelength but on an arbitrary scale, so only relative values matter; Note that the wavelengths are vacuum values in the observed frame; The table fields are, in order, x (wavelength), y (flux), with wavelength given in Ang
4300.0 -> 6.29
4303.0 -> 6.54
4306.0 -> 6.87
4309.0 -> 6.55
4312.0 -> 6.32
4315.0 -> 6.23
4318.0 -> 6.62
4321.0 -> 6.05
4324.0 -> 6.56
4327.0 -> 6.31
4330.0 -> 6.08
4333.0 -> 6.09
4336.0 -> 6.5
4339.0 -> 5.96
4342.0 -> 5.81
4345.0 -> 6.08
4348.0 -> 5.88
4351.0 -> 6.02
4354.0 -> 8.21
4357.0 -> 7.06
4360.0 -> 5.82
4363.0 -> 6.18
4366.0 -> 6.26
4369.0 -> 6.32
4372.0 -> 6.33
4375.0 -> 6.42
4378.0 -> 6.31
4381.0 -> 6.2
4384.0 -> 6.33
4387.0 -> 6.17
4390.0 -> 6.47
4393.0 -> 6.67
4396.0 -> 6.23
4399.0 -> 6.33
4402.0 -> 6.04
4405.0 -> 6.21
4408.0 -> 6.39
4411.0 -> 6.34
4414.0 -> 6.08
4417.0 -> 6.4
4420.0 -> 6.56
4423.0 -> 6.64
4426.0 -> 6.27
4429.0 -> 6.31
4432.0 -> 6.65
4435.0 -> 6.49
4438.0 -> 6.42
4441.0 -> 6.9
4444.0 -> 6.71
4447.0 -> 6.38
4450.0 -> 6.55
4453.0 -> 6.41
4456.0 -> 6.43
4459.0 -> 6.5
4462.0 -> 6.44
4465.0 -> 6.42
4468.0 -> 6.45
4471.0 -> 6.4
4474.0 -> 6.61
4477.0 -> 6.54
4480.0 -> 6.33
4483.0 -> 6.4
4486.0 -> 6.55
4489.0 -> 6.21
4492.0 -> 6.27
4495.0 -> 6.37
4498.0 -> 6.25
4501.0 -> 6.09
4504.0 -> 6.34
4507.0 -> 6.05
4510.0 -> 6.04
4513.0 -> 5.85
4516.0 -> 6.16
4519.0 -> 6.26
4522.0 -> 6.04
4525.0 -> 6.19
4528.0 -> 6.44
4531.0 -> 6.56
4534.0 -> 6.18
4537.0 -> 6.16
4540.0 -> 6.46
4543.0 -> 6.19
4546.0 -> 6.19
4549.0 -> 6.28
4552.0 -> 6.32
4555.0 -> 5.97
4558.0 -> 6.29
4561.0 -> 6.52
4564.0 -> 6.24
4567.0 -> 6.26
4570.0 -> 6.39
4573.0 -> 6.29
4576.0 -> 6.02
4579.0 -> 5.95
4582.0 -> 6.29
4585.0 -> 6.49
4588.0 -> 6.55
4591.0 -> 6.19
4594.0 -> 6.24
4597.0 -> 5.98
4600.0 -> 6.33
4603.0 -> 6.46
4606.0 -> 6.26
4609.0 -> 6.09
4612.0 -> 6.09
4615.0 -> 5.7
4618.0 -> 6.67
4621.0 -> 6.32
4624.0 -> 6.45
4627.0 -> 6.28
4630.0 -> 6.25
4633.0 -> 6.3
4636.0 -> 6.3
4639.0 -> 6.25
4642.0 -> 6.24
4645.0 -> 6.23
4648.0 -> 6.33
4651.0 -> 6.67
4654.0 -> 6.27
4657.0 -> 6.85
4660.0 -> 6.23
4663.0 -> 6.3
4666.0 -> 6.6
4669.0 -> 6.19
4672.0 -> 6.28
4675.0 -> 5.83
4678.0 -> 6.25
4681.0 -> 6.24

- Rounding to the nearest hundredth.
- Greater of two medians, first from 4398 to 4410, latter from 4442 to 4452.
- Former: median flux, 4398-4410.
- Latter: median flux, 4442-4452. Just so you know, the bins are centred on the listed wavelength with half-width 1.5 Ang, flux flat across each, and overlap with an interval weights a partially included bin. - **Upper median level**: 6.55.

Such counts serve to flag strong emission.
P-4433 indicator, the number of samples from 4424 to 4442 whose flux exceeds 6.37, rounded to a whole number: 4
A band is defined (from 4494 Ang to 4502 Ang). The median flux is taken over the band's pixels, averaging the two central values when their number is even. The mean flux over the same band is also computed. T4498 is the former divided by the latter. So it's 1.002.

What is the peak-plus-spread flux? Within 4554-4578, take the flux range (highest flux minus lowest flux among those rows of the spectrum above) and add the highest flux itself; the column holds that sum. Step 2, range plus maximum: 7.07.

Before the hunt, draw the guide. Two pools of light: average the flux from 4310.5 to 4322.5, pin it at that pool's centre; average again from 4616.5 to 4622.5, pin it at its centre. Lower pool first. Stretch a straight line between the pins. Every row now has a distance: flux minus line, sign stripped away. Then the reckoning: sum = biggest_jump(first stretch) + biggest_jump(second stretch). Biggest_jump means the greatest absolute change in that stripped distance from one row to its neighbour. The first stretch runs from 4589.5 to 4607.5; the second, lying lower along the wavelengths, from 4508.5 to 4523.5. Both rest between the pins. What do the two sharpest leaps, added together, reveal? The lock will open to 0.66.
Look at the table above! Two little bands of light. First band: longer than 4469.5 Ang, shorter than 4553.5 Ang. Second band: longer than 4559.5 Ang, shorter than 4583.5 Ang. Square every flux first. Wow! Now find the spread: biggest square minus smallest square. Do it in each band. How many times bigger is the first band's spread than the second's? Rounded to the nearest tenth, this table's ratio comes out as 1.3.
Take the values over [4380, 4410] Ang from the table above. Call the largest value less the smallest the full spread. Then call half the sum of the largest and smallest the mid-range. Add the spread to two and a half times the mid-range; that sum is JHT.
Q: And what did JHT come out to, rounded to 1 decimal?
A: 16.5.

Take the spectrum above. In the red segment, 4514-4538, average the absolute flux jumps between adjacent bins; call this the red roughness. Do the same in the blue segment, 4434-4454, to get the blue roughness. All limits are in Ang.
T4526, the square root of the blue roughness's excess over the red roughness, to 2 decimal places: 0.23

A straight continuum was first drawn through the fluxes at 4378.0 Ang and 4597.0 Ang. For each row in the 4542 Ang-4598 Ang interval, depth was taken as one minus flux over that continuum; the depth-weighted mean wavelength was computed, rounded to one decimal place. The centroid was 4571.7 Ang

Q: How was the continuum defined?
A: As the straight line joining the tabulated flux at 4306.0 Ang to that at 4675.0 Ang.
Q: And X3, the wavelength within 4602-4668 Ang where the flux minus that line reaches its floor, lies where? 4615.0 Ang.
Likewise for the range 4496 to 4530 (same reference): 4513.0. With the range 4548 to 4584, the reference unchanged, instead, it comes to 4555.0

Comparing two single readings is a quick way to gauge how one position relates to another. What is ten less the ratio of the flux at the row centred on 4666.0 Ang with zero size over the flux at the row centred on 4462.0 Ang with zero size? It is 8.98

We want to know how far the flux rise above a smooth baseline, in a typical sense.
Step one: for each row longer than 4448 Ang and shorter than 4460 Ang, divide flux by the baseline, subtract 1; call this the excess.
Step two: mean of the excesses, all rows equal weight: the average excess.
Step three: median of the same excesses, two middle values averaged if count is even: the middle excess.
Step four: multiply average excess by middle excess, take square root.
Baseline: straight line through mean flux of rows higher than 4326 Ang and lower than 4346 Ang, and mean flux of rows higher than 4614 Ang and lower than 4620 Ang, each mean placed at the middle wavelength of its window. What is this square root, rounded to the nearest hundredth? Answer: 0.05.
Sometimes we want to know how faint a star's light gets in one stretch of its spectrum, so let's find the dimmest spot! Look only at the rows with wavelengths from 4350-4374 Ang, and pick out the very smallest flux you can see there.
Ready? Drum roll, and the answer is 5.82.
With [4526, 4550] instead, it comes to 6.16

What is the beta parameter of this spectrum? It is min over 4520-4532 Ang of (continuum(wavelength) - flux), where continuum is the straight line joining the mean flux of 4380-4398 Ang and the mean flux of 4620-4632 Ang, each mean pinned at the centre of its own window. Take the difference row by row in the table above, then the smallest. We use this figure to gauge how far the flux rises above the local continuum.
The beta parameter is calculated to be -0.23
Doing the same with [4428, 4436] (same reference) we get -0.31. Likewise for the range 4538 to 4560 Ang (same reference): -0.13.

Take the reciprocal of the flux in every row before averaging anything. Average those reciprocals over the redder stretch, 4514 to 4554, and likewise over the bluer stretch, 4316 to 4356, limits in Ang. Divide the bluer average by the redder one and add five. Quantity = 6.00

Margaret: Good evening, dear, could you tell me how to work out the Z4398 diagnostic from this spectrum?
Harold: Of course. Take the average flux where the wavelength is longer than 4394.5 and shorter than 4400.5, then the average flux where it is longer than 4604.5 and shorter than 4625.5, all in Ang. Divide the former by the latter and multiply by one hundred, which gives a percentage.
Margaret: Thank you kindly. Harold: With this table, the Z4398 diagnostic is 101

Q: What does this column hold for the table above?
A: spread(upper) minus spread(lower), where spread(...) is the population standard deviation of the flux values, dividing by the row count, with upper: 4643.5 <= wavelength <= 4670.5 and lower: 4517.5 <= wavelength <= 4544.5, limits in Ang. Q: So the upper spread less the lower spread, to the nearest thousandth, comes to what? 0.062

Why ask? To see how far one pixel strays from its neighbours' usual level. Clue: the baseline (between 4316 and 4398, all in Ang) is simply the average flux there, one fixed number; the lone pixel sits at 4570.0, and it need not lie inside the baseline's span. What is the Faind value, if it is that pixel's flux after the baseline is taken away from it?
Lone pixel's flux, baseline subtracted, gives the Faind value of 0.1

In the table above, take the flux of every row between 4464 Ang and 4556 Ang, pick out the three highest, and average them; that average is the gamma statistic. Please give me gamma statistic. 6.57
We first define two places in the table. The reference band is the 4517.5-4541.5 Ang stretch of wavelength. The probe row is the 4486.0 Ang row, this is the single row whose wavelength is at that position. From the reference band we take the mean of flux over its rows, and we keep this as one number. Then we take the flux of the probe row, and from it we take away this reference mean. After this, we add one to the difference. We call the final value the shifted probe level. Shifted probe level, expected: 1.26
